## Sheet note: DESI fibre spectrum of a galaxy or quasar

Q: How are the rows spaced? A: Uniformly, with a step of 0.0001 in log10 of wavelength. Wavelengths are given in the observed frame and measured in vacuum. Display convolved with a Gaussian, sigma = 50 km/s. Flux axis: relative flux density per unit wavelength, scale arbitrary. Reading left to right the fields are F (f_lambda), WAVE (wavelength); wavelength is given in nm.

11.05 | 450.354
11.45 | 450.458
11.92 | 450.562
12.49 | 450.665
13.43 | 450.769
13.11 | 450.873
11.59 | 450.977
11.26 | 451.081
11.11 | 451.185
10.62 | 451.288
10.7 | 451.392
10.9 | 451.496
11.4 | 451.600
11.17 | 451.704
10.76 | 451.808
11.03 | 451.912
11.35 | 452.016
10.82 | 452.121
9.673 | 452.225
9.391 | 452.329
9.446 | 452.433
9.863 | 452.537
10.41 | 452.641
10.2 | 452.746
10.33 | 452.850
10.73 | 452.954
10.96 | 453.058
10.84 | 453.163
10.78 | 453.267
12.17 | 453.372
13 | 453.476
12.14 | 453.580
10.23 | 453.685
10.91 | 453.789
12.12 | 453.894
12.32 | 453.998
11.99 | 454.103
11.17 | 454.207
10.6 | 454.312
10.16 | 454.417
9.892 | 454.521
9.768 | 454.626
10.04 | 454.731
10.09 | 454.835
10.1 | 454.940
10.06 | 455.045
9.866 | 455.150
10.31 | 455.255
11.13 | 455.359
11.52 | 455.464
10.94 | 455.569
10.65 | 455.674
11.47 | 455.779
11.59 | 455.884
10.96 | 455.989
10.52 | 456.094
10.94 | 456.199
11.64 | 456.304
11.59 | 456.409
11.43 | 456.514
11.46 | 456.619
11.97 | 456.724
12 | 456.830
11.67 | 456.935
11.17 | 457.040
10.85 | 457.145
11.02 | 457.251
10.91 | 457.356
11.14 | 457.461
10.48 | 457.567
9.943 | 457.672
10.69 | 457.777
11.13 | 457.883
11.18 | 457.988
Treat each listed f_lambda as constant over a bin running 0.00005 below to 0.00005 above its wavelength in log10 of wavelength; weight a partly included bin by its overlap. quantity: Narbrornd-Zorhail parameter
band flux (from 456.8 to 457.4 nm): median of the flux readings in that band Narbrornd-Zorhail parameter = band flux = 11.1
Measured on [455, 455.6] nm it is 10.6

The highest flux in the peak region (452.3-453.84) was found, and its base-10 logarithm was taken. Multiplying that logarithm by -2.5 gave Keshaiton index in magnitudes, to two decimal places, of -2.78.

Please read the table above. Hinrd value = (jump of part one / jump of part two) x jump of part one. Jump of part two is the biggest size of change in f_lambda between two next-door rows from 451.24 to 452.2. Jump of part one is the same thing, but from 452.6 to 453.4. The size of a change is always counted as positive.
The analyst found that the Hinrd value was 3.6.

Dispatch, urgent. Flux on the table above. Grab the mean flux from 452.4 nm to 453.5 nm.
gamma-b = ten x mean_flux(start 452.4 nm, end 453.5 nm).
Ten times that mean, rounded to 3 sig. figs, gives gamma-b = 108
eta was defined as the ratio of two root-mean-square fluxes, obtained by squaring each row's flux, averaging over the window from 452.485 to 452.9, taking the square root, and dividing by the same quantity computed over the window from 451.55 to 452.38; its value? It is 0.95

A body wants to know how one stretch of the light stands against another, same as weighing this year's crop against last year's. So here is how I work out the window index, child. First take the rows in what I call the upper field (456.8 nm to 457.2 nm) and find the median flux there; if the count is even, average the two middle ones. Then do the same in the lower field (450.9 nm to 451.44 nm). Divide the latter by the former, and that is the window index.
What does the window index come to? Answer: 0.97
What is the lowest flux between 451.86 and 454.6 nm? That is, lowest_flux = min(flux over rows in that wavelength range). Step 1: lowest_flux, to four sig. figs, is 9.391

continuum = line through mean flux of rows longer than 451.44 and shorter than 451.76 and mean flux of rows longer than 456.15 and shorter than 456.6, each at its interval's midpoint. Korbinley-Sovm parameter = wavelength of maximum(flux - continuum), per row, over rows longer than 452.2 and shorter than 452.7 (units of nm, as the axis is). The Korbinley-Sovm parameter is 452.641 nm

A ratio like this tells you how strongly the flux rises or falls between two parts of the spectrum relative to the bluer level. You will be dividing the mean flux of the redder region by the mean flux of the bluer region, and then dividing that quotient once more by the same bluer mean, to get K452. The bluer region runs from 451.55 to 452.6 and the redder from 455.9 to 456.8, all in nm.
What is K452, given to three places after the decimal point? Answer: 0.103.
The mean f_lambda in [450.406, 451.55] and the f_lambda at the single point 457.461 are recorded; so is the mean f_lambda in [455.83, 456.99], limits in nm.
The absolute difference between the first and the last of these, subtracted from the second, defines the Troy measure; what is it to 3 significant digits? 10.9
